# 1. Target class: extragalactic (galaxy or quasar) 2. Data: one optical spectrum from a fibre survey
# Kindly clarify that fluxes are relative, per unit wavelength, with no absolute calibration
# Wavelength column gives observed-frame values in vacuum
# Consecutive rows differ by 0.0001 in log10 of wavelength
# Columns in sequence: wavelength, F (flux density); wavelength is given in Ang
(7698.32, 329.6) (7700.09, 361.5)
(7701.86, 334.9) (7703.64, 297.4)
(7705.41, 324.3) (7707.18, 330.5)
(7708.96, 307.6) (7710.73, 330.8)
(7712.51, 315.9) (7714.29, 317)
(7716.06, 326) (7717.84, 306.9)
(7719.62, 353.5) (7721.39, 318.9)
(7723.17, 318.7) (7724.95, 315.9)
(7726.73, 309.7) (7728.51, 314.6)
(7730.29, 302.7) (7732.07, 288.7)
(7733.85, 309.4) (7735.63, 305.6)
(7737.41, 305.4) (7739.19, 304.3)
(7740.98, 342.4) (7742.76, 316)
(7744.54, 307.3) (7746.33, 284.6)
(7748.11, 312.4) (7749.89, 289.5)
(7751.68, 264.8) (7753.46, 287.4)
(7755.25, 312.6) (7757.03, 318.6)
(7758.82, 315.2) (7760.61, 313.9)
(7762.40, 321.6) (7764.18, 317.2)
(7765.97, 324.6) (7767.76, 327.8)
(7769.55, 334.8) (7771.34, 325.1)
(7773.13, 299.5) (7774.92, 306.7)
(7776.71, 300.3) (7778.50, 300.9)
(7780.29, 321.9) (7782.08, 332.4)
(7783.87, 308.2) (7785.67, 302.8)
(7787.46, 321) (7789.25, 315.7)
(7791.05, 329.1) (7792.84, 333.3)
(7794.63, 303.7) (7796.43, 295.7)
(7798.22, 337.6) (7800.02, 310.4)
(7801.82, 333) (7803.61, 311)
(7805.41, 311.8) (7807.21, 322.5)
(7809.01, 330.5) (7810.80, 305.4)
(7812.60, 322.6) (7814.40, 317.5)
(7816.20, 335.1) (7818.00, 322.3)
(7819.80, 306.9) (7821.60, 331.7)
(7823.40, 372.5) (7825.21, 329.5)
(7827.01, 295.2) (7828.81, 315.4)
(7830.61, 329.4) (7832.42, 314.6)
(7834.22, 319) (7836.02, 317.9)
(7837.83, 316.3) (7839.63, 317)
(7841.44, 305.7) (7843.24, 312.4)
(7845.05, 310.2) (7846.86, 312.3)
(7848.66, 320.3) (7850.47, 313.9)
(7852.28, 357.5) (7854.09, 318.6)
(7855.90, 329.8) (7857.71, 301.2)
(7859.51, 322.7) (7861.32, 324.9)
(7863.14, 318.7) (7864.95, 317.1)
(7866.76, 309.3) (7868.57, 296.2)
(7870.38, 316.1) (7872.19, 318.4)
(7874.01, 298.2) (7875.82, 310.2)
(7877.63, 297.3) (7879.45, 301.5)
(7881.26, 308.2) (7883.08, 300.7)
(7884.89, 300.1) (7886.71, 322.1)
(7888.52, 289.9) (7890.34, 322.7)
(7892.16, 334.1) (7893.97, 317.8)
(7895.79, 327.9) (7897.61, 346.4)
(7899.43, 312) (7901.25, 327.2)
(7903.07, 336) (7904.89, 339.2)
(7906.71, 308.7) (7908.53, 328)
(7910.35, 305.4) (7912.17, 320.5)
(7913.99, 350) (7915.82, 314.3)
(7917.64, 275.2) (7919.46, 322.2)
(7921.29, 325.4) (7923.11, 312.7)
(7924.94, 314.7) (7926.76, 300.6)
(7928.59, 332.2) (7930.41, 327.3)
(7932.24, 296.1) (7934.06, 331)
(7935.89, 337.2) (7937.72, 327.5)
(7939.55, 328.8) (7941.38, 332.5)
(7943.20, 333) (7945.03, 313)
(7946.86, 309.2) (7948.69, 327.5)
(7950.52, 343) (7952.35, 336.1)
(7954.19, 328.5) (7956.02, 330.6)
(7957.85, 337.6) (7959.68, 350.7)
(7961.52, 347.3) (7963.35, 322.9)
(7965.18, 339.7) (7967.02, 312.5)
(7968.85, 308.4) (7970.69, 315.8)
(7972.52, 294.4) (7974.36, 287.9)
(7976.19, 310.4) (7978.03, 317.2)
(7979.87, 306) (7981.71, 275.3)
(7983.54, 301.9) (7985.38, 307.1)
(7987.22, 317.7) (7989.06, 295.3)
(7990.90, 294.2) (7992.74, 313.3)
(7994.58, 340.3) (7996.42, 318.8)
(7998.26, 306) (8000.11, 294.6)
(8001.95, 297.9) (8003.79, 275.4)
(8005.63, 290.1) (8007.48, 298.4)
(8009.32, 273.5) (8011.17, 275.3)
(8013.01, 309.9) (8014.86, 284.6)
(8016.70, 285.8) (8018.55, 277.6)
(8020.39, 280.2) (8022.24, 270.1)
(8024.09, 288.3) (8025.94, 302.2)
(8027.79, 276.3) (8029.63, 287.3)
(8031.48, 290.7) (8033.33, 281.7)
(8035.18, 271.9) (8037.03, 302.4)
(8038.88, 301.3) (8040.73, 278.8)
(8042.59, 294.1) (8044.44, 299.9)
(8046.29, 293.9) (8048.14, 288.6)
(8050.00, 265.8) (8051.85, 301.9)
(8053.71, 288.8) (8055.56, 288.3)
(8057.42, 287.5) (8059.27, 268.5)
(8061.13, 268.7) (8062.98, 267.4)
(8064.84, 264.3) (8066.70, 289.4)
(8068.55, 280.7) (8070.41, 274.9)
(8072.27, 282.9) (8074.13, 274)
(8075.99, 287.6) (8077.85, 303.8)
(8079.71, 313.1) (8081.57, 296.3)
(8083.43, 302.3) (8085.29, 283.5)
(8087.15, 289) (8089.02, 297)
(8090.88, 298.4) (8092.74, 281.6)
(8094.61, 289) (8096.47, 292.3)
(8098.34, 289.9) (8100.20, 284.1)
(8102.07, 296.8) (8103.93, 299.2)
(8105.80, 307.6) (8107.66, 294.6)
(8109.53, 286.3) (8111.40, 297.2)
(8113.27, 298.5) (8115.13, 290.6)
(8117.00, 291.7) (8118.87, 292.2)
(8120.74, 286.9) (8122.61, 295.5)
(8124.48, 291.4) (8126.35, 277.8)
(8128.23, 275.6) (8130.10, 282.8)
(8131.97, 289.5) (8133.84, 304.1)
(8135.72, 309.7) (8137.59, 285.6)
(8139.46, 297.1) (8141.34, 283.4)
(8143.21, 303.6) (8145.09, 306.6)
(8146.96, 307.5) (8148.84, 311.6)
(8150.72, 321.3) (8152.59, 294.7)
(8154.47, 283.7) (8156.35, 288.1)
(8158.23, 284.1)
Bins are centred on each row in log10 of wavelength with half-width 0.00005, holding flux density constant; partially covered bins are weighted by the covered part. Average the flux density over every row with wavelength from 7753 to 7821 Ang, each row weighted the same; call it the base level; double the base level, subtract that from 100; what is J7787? -534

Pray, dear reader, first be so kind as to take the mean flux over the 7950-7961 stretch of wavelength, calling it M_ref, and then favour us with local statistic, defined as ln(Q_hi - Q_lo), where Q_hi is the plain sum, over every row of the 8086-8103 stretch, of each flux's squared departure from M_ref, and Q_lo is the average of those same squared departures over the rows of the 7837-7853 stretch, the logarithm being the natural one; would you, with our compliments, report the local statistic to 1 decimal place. 9.9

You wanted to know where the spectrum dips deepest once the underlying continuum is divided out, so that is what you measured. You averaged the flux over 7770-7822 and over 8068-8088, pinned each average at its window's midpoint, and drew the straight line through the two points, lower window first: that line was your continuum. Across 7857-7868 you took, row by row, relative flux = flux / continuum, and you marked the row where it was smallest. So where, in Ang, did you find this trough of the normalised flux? 7857.71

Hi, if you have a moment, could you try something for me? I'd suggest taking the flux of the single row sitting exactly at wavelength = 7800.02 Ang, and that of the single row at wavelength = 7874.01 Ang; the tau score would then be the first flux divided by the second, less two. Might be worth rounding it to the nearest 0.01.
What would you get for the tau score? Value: -0.96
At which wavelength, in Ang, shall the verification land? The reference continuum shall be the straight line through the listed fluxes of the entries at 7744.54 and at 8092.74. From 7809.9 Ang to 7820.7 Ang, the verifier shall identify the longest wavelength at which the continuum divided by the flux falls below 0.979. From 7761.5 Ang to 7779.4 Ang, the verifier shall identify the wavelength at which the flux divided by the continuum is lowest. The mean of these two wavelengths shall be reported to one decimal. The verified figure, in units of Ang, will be 7795.6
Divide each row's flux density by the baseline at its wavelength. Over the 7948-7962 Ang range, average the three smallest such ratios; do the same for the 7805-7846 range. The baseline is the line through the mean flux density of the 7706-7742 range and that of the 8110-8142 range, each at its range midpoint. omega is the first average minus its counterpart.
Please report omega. 0.11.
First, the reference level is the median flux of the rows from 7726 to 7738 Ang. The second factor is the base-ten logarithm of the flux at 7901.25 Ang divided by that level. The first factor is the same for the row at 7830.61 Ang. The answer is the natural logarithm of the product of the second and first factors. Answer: -6.9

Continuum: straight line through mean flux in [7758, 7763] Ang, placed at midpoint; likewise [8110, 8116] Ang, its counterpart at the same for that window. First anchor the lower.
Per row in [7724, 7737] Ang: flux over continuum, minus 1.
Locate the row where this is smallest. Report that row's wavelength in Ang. 7732.07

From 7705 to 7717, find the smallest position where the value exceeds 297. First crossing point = 7705.41 Ang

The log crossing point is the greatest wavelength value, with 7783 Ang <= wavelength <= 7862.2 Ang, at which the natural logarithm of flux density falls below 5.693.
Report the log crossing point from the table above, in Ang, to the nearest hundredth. 7827.01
